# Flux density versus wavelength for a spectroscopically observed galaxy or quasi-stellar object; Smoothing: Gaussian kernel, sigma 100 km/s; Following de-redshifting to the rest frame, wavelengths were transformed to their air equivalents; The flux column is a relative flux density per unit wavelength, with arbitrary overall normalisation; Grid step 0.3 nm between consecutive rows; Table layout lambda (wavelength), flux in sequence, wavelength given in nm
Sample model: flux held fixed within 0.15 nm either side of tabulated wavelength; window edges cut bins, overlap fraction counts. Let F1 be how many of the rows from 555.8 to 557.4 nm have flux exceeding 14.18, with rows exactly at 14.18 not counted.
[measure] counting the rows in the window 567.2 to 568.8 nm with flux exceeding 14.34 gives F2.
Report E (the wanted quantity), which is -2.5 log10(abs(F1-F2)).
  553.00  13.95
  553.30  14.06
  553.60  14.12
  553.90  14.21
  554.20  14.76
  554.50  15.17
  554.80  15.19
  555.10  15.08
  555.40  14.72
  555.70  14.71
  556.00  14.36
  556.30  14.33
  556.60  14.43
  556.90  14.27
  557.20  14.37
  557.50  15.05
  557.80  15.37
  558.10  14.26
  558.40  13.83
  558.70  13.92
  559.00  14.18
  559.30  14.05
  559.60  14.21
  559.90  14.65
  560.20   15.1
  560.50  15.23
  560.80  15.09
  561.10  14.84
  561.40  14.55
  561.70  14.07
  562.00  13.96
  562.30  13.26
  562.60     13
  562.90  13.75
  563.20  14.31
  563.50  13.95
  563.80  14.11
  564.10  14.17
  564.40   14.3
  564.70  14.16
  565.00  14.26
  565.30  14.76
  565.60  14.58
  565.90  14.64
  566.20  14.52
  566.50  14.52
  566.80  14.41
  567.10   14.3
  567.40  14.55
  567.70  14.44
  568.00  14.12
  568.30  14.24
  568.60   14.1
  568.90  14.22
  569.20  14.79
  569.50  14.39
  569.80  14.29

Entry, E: -1.2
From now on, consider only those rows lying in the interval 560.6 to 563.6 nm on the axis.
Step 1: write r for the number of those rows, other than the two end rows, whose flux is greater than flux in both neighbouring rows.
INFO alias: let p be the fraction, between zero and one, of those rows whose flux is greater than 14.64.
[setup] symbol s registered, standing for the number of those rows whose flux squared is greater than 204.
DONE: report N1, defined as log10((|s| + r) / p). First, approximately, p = 0.2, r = 1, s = 4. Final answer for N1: 1.40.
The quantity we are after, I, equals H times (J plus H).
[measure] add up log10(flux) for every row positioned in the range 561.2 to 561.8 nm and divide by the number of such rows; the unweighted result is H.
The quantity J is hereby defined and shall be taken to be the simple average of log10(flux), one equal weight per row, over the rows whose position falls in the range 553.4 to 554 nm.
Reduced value 2.67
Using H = 1.16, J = 1.151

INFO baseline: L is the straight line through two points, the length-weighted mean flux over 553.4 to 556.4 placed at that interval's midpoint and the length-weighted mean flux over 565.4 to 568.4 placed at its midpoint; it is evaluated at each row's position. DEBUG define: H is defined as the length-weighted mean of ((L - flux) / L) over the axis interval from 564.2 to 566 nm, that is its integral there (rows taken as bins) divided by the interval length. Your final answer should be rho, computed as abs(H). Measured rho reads 0.003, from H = 0.003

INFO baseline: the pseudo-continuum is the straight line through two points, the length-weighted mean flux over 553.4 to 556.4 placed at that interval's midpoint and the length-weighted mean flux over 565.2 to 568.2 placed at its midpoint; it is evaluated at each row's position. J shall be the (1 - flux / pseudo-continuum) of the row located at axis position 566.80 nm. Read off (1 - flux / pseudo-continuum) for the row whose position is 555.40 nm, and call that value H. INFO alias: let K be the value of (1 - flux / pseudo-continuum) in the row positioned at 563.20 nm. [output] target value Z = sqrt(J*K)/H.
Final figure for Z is -1.8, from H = 0.00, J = 0.004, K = 0.02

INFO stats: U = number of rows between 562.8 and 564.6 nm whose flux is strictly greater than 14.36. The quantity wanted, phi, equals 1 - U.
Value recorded 1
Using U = 0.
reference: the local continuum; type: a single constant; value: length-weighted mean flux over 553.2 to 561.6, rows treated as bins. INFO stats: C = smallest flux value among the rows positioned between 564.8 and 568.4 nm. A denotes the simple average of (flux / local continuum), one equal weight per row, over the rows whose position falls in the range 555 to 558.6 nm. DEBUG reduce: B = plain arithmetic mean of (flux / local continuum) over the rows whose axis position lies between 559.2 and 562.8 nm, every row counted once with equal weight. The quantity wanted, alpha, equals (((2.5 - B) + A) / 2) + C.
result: 15.4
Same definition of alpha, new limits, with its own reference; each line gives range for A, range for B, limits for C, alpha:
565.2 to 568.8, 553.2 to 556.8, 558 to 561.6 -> 15.1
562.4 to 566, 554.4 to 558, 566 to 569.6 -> 15.3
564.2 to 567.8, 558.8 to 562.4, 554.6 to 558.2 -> 15.5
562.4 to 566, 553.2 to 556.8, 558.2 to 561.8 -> 15.1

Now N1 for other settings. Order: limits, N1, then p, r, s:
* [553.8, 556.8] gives 1.22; 0.6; 1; 9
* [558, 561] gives 1.18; 0.4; 2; 4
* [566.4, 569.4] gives 1.90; 0.1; 2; 6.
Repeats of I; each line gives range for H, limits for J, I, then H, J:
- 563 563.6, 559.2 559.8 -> 2.65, 1.15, 1.150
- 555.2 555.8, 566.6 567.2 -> 2.71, 1.17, 1.157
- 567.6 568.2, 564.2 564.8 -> 2.66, 1.15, 1.153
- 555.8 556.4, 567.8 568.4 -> 2.67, 1.16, 1.152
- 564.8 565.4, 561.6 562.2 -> 2.68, 1.16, 1.147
